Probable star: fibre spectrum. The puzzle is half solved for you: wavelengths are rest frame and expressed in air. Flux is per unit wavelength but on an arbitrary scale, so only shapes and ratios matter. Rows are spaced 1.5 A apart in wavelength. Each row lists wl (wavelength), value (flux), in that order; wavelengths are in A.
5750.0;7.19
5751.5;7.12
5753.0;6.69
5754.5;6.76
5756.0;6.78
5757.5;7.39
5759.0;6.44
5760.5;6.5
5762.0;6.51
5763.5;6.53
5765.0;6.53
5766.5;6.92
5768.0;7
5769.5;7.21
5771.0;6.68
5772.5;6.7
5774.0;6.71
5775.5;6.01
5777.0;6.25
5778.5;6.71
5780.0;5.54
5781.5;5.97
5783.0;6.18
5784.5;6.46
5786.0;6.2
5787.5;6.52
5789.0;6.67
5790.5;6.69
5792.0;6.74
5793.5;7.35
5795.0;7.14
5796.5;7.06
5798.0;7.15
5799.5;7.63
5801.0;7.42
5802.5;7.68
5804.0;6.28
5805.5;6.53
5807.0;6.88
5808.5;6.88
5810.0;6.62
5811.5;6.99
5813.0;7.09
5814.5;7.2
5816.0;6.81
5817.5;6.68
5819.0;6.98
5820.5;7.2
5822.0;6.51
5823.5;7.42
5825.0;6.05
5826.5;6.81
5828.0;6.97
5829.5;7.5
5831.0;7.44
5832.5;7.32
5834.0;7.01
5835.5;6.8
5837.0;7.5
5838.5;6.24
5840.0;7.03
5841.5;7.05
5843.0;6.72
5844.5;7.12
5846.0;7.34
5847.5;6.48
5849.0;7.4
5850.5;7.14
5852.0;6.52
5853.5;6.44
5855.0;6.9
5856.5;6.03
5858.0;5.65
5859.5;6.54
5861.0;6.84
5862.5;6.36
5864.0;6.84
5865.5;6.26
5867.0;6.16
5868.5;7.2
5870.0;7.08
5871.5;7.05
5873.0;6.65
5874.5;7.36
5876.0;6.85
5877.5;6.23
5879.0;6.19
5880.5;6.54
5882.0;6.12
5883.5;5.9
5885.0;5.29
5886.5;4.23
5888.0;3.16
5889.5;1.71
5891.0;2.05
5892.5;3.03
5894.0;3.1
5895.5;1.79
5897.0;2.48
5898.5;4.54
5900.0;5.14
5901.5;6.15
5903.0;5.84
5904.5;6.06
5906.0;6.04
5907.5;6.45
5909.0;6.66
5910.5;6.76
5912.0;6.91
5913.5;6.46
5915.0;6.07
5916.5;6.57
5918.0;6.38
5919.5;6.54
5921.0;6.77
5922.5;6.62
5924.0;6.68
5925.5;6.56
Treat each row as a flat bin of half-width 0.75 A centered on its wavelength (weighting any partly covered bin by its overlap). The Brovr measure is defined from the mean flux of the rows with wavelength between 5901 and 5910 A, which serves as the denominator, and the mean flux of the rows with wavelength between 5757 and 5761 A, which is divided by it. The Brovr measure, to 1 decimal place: 1.1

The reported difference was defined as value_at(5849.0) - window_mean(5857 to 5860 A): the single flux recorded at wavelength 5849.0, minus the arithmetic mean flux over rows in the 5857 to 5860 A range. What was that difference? 1.3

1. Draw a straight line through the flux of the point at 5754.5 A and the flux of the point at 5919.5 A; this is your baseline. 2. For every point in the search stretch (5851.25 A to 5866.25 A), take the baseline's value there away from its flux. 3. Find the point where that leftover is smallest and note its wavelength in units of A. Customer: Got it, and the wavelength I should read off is 5858.0 A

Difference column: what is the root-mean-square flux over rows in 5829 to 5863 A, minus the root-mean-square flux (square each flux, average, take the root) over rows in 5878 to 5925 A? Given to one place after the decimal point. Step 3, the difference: 1.3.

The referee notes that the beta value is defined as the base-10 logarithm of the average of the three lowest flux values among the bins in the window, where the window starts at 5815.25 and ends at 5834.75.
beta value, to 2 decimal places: 0.81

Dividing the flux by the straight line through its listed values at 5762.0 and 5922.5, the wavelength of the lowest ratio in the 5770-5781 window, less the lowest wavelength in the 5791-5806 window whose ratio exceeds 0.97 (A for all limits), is -12.0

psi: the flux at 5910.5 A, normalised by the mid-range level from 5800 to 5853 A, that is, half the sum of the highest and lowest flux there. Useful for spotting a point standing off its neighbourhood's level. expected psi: 0.98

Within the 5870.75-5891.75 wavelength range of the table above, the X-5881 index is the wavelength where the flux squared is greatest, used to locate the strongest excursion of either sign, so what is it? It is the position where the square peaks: 5874.5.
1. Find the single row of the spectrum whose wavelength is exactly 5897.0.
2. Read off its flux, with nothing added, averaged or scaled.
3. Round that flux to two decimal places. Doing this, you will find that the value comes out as 2.48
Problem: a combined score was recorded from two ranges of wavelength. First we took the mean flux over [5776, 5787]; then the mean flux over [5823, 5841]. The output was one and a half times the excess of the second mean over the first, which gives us 1.2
